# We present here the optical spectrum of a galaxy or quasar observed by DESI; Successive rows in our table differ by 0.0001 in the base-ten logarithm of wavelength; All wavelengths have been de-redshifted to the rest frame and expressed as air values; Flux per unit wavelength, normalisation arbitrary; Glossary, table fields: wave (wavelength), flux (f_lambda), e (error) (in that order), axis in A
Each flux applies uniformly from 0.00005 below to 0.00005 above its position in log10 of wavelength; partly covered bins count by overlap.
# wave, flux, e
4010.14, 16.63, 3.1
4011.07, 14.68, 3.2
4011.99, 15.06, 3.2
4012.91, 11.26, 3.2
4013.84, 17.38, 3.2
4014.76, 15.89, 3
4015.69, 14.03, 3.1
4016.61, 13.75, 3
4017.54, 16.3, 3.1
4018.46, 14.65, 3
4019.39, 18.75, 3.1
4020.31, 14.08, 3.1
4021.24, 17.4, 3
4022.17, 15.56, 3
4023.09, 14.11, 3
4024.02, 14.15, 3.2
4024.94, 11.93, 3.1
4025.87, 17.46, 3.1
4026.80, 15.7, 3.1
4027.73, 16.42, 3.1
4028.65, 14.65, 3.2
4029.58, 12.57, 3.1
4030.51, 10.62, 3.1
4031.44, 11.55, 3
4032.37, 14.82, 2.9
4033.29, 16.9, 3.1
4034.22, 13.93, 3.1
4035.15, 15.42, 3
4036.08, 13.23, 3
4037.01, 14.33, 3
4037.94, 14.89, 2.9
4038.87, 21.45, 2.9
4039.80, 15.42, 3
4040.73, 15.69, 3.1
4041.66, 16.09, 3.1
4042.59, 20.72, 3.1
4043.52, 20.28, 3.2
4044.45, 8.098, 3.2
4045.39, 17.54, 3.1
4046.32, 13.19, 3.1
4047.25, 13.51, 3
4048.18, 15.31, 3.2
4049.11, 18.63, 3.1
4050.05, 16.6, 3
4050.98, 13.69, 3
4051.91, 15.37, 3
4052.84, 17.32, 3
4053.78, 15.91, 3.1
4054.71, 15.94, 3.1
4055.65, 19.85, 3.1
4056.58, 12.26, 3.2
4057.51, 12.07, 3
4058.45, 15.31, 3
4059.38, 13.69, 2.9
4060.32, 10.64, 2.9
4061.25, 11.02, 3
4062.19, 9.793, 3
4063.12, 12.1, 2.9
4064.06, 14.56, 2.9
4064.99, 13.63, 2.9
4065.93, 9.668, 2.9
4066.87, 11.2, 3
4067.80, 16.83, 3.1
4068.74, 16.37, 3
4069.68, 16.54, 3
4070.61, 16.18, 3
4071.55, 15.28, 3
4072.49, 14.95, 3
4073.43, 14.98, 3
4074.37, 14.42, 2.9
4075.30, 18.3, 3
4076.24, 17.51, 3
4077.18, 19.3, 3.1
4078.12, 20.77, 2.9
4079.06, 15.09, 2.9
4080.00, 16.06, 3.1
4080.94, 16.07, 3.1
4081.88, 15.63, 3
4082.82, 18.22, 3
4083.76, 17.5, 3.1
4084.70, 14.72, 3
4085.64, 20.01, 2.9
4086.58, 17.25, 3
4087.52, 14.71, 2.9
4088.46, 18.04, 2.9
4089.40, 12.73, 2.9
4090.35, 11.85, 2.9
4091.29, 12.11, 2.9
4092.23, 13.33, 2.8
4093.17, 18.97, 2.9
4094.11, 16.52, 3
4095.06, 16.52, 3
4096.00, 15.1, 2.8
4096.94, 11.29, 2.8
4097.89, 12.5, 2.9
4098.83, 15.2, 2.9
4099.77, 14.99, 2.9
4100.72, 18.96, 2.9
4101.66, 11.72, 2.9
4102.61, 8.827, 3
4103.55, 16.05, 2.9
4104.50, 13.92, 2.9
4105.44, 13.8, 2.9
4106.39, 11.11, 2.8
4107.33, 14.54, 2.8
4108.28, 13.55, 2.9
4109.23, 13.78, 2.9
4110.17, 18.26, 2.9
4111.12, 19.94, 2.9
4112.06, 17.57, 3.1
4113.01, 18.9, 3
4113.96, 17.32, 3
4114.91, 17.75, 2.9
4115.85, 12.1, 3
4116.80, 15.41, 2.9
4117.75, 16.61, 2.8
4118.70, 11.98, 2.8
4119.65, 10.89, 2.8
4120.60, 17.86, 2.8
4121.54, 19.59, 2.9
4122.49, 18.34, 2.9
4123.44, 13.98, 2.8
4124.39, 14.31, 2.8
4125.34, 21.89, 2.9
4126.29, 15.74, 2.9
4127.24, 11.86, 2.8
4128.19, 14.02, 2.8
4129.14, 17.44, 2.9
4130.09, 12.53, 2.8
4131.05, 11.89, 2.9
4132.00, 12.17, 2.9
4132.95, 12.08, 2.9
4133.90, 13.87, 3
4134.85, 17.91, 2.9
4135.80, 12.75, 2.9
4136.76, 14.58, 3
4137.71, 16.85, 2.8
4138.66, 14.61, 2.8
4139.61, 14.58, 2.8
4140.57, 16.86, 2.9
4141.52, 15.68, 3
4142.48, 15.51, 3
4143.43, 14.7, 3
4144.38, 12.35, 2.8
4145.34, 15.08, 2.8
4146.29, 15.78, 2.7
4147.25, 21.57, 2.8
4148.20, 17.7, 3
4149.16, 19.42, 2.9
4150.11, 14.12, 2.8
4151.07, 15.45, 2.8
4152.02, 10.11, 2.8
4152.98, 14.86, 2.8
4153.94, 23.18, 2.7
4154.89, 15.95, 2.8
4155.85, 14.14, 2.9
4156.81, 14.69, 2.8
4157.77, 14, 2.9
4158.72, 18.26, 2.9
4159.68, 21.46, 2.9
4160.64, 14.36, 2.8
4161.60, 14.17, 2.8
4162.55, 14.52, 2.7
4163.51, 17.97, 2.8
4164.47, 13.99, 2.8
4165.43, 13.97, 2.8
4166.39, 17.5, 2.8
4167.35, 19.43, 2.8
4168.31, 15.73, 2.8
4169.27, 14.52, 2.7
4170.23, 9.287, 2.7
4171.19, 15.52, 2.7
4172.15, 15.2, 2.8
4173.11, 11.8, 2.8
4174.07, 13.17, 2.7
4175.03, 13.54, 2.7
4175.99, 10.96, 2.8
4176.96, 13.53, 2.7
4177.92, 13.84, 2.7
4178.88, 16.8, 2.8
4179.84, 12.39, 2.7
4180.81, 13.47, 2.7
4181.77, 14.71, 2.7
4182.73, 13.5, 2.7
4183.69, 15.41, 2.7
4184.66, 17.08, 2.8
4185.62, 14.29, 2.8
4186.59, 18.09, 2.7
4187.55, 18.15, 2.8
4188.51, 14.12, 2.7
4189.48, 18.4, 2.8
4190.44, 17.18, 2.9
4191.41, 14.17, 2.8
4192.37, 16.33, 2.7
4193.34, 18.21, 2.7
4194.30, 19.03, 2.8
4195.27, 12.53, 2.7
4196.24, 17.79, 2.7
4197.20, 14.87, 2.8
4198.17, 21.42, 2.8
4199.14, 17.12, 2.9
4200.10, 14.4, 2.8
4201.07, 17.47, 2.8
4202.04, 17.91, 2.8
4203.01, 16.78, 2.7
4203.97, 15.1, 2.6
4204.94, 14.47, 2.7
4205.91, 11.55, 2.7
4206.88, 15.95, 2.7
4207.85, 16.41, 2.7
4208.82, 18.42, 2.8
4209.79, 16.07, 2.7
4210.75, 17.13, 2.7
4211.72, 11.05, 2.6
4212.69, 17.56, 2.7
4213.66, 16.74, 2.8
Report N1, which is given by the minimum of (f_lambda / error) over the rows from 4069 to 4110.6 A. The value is 2.9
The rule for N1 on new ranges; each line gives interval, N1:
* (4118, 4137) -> 3.9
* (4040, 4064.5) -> 2.5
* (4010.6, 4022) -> 3.5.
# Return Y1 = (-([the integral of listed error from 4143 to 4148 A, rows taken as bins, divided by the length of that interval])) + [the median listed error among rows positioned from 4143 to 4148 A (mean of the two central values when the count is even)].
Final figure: -0.030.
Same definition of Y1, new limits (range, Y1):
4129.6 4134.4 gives 0.001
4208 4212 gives -0.010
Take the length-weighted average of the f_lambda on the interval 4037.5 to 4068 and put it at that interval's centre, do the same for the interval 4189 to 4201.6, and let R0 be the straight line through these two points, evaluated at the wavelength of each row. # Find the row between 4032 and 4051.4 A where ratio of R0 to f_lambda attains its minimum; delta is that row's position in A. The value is 4038.87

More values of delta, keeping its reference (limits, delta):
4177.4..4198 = 4194.30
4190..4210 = 4198.17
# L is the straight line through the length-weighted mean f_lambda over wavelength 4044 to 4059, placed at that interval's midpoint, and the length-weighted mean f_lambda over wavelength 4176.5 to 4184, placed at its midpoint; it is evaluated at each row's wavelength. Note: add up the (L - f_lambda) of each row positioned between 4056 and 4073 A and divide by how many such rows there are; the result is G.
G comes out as 1.5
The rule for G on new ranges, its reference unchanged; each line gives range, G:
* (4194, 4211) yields -2.3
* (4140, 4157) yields -1.6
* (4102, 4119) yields -0.4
